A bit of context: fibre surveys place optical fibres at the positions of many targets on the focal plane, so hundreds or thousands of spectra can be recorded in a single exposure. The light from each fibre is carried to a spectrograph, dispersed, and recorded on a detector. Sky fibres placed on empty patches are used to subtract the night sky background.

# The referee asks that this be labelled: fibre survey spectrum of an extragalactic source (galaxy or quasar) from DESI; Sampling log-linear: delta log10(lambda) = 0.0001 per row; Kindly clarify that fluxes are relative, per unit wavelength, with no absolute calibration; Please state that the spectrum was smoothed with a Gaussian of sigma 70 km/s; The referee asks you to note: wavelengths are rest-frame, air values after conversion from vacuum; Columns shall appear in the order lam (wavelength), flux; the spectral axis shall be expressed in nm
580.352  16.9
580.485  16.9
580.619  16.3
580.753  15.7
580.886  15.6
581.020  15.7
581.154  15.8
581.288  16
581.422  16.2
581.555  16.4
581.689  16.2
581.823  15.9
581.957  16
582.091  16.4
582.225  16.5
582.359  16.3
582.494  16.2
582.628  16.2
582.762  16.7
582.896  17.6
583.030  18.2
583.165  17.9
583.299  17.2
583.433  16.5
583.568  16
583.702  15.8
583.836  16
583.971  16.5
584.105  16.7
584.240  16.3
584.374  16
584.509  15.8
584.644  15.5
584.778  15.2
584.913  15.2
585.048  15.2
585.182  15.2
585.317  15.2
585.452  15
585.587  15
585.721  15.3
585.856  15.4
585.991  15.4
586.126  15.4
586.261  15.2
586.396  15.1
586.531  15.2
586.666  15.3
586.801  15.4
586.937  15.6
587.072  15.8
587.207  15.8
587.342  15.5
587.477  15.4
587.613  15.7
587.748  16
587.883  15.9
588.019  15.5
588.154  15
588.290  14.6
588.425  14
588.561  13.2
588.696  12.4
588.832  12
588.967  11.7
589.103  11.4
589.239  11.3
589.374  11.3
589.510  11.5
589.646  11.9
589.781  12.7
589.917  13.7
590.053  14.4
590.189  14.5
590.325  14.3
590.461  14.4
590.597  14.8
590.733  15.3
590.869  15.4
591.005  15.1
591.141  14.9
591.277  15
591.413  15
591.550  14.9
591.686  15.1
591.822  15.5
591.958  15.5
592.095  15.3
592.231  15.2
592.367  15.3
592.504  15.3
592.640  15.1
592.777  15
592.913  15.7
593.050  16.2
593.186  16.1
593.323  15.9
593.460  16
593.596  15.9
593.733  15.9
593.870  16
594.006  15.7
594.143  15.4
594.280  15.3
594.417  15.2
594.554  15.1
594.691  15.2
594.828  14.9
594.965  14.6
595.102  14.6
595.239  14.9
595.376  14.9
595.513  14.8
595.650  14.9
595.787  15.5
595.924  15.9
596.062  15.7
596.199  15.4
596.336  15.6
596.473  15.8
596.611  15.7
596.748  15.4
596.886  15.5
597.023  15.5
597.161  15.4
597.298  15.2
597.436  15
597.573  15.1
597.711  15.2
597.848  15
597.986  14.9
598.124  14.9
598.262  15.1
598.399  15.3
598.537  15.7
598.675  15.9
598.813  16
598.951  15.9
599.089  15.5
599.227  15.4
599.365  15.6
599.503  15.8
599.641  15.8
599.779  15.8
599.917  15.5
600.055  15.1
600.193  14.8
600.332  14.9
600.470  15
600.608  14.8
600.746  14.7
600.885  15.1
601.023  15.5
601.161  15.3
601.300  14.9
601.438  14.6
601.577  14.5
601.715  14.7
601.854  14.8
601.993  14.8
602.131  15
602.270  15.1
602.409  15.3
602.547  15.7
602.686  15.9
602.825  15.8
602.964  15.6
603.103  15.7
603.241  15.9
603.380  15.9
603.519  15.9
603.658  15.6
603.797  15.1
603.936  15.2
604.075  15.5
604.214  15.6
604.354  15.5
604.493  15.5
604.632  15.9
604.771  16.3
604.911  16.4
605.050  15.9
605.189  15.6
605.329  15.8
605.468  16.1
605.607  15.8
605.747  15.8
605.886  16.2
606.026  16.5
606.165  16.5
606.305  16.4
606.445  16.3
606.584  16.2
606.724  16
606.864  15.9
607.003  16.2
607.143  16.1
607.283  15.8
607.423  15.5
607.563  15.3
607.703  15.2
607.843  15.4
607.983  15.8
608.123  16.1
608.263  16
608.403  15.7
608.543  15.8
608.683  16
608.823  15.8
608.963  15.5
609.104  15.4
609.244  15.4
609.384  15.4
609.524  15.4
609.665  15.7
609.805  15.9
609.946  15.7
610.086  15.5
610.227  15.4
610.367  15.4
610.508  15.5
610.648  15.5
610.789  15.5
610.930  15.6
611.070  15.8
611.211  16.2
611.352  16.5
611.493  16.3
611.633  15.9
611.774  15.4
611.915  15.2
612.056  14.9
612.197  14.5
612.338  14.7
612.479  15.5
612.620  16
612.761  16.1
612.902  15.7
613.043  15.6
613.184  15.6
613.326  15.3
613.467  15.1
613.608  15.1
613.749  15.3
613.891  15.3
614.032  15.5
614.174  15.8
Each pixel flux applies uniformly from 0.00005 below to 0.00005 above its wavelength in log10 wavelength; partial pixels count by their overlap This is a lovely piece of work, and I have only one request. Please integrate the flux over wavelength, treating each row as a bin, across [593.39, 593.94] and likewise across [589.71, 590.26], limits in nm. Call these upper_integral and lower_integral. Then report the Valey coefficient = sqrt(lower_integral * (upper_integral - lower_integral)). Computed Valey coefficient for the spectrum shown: 3.0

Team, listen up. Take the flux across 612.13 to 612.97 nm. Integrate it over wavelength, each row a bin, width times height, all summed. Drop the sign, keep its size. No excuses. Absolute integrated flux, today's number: 13.0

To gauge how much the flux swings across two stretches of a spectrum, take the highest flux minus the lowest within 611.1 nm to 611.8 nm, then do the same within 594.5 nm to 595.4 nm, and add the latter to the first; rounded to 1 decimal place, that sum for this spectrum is 1.7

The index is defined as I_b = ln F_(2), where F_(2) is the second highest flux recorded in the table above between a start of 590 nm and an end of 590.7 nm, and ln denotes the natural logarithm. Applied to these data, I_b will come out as 2.67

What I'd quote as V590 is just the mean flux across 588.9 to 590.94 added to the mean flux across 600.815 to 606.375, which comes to 28.8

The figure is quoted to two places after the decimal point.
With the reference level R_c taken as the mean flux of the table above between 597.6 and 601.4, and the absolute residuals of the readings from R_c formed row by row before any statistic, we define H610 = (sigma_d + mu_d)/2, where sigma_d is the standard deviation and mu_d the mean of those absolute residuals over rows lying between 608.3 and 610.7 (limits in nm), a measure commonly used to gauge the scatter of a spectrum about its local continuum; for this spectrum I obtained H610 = 0.24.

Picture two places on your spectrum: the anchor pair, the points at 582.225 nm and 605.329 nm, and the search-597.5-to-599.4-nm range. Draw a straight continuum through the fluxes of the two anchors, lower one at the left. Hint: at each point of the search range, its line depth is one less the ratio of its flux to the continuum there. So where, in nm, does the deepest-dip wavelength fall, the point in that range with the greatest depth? 597.986 nm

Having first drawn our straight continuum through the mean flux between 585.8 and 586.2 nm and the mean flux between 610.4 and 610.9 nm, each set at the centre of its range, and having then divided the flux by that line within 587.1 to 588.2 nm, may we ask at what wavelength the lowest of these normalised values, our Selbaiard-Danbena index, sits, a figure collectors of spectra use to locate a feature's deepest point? 588.154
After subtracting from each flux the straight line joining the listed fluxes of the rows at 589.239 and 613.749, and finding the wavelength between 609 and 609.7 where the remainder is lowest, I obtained 609.524 nm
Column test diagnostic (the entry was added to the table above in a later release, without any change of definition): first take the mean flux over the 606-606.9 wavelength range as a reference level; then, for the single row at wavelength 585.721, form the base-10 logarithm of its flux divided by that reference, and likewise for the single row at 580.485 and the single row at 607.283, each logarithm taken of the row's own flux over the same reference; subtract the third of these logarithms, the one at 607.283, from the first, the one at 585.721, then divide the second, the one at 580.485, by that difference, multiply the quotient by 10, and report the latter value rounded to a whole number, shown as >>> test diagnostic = -12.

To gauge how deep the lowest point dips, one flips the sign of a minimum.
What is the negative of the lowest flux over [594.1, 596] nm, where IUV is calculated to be -14.6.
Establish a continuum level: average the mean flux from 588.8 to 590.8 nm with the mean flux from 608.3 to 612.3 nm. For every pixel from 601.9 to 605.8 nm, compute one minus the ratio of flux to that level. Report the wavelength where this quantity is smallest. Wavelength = 604.911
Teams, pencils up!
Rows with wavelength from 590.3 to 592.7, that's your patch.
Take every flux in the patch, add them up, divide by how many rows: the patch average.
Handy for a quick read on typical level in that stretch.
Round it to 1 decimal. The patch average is 15.1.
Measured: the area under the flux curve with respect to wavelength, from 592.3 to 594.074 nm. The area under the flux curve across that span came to 27.9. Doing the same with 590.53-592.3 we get 26.8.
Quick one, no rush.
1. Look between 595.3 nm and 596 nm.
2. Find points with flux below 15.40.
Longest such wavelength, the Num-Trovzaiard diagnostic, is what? 595.650 nm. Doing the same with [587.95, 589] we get 588.967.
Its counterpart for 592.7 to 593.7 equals 592.777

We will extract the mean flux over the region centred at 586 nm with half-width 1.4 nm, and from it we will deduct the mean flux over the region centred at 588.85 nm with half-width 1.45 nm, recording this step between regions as 1.8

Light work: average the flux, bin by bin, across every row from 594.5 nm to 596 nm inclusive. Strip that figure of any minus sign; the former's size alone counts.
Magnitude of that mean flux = 15.0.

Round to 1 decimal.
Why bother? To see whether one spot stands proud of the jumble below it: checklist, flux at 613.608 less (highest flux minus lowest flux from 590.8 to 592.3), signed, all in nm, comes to 14.5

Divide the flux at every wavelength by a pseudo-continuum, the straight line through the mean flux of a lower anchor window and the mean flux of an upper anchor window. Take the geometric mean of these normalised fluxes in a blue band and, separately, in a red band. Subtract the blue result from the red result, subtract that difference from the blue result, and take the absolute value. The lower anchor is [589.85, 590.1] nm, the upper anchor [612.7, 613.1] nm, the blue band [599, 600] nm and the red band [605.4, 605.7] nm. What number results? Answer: 1.07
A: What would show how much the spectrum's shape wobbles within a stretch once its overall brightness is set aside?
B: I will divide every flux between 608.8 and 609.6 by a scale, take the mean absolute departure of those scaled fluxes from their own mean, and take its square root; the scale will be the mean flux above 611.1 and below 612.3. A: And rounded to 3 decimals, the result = 0.084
